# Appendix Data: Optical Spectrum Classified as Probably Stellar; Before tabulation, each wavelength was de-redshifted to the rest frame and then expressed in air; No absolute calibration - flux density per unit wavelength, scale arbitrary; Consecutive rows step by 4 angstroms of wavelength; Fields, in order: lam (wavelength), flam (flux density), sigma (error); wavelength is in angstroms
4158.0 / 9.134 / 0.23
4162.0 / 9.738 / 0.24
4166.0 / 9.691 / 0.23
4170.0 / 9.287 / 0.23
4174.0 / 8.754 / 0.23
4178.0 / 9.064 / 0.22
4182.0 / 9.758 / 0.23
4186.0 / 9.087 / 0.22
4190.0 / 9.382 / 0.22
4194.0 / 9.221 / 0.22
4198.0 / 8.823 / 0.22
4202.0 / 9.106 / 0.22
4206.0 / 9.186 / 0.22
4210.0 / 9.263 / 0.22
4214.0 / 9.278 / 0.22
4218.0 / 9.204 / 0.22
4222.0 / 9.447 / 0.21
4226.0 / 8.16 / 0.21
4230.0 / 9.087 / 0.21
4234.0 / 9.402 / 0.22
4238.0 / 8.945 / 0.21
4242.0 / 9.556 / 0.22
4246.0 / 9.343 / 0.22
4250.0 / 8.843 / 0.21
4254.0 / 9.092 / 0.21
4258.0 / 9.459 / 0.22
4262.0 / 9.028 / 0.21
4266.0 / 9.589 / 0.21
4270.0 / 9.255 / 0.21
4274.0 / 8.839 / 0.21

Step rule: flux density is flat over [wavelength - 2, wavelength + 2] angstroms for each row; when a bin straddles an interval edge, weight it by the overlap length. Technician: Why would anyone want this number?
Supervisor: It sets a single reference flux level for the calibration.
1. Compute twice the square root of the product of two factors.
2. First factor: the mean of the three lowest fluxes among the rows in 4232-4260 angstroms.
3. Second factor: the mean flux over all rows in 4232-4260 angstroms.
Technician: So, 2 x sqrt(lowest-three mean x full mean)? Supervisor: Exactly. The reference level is 18.19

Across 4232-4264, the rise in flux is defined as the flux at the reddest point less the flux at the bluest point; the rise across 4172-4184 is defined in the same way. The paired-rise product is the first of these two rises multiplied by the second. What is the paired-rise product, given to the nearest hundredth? -0.38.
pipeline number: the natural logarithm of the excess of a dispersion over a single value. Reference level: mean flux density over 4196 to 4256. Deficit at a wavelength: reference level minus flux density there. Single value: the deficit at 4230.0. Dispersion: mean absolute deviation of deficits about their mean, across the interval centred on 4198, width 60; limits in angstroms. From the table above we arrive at -1.5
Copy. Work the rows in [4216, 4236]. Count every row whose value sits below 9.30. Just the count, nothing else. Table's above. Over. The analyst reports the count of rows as 3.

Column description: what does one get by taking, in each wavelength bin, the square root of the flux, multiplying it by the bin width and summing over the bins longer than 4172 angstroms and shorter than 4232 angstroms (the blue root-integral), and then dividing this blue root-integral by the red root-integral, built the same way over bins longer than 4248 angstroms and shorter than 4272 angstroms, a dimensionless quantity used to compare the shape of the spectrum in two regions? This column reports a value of 2.5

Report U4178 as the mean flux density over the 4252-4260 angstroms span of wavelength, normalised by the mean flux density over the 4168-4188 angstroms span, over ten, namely 0.101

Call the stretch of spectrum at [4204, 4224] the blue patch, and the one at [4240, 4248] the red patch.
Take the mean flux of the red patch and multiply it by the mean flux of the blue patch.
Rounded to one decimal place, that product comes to 87.6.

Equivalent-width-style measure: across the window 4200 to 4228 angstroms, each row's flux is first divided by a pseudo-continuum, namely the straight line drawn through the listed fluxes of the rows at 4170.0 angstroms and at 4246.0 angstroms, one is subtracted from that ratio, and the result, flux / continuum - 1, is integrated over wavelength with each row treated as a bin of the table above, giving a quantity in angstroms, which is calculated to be -0.68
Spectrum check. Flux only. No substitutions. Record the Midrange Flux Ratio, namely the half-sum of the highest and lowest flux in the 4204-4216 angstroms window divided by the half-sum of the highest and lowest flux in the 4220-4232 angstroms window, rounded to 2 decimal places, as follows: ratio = 1.05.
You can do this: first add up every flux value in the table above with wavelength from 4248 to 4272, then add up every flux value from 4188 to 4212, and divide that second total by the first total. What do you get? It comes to 0.99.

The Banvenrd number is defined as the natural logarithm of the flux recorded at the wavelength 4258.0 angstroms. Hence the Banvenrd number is 2.25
